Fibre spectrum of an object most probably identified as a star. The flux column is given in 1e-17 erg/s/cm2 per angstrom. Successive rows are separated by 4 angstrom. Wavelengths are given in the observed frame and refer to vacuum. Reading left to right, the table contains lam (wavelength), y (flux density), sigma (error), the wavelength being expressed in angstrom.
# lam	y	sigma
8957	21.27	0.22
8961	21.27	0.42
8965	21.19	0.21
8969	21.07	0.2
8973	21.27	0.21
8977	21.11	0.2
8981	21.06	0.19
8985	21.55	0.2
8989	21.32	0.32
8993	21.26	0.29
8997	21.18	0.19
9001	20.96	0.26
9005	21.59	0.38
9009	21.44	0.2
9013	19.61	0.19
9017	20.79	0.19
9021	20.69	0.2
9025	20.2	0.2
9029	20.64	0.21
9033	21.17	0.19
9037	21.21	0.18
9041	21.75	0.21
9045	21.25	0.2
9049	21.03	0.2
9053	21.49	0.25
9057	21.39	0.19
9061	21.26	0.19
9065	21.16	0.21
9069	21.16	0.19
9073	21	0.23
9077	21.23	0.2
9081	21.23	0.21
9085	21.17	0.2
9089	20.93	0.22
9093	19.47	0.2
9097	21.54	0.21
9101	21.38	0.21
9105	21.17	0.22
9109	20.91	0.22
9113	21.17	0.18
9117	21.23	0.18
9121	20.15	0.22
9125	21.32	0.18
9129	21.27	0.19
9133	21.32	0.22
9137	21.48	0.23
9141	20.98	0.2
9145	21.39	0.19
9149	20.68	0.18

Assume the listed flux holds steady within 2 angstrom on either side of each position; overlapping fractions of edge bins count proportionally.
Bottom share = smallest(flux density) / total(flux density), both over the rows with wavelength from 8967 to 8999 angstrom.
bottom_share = 0.12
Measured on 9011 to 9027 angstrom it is 0.24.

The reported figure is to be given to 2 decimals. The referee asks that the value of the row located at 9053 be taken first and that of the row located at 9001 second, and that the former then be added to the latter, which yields 42.45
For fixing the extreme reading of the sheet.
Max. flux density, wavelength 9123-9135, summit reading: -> 21.32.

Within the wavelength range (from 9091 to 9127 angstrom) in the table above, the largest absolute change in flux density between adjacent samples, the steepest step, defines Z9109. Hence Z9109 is 2.1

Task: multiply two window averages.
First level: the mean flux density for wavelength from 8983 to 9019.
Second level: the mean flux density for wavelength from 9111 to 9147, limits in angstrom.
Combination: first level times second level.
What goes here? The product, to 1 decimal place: 445.7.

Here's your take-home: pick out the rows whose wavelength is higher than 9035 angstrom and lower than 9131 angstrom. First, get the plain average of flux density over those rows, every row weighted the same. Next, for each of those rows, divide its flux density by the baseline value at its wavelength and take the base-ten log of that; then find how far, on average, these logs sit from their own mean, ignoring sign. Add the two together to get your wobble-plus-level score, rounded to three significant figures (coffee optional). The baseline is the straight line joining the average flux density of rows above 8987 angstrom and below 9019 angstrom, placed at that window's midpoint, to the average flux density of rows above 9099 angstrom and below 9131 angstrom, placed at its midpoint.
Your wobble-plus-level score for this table 21.1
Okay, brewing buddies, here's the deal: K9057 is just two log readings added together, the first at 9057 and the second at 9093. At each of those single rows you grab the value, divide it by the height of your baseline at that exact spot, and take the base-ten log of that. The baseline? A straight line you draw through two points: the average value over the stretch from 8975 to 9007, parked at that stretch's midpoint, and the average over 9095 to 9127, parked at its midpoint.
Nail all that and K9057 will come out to -0.031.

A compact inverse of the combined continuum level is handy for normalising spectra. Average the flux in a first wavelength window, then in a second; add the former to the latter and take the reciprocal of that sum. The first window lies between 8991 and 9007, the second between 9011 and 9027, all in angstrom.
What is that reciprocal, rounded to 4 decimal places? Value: 0.0241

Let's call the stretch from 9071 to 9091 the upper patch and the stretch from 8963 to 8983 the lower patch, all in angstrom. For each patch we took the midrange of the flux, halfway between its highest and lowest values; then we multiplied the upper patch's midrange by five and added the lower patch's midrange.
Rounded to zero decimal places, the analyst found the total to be 127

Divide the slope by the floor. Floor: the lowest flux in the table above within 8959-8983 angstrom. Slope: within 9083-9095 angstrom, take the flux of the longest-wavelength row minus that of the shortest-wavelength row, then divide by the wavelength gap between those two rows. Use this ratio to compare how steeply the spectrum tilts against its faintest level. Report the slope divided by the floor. -0.0101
